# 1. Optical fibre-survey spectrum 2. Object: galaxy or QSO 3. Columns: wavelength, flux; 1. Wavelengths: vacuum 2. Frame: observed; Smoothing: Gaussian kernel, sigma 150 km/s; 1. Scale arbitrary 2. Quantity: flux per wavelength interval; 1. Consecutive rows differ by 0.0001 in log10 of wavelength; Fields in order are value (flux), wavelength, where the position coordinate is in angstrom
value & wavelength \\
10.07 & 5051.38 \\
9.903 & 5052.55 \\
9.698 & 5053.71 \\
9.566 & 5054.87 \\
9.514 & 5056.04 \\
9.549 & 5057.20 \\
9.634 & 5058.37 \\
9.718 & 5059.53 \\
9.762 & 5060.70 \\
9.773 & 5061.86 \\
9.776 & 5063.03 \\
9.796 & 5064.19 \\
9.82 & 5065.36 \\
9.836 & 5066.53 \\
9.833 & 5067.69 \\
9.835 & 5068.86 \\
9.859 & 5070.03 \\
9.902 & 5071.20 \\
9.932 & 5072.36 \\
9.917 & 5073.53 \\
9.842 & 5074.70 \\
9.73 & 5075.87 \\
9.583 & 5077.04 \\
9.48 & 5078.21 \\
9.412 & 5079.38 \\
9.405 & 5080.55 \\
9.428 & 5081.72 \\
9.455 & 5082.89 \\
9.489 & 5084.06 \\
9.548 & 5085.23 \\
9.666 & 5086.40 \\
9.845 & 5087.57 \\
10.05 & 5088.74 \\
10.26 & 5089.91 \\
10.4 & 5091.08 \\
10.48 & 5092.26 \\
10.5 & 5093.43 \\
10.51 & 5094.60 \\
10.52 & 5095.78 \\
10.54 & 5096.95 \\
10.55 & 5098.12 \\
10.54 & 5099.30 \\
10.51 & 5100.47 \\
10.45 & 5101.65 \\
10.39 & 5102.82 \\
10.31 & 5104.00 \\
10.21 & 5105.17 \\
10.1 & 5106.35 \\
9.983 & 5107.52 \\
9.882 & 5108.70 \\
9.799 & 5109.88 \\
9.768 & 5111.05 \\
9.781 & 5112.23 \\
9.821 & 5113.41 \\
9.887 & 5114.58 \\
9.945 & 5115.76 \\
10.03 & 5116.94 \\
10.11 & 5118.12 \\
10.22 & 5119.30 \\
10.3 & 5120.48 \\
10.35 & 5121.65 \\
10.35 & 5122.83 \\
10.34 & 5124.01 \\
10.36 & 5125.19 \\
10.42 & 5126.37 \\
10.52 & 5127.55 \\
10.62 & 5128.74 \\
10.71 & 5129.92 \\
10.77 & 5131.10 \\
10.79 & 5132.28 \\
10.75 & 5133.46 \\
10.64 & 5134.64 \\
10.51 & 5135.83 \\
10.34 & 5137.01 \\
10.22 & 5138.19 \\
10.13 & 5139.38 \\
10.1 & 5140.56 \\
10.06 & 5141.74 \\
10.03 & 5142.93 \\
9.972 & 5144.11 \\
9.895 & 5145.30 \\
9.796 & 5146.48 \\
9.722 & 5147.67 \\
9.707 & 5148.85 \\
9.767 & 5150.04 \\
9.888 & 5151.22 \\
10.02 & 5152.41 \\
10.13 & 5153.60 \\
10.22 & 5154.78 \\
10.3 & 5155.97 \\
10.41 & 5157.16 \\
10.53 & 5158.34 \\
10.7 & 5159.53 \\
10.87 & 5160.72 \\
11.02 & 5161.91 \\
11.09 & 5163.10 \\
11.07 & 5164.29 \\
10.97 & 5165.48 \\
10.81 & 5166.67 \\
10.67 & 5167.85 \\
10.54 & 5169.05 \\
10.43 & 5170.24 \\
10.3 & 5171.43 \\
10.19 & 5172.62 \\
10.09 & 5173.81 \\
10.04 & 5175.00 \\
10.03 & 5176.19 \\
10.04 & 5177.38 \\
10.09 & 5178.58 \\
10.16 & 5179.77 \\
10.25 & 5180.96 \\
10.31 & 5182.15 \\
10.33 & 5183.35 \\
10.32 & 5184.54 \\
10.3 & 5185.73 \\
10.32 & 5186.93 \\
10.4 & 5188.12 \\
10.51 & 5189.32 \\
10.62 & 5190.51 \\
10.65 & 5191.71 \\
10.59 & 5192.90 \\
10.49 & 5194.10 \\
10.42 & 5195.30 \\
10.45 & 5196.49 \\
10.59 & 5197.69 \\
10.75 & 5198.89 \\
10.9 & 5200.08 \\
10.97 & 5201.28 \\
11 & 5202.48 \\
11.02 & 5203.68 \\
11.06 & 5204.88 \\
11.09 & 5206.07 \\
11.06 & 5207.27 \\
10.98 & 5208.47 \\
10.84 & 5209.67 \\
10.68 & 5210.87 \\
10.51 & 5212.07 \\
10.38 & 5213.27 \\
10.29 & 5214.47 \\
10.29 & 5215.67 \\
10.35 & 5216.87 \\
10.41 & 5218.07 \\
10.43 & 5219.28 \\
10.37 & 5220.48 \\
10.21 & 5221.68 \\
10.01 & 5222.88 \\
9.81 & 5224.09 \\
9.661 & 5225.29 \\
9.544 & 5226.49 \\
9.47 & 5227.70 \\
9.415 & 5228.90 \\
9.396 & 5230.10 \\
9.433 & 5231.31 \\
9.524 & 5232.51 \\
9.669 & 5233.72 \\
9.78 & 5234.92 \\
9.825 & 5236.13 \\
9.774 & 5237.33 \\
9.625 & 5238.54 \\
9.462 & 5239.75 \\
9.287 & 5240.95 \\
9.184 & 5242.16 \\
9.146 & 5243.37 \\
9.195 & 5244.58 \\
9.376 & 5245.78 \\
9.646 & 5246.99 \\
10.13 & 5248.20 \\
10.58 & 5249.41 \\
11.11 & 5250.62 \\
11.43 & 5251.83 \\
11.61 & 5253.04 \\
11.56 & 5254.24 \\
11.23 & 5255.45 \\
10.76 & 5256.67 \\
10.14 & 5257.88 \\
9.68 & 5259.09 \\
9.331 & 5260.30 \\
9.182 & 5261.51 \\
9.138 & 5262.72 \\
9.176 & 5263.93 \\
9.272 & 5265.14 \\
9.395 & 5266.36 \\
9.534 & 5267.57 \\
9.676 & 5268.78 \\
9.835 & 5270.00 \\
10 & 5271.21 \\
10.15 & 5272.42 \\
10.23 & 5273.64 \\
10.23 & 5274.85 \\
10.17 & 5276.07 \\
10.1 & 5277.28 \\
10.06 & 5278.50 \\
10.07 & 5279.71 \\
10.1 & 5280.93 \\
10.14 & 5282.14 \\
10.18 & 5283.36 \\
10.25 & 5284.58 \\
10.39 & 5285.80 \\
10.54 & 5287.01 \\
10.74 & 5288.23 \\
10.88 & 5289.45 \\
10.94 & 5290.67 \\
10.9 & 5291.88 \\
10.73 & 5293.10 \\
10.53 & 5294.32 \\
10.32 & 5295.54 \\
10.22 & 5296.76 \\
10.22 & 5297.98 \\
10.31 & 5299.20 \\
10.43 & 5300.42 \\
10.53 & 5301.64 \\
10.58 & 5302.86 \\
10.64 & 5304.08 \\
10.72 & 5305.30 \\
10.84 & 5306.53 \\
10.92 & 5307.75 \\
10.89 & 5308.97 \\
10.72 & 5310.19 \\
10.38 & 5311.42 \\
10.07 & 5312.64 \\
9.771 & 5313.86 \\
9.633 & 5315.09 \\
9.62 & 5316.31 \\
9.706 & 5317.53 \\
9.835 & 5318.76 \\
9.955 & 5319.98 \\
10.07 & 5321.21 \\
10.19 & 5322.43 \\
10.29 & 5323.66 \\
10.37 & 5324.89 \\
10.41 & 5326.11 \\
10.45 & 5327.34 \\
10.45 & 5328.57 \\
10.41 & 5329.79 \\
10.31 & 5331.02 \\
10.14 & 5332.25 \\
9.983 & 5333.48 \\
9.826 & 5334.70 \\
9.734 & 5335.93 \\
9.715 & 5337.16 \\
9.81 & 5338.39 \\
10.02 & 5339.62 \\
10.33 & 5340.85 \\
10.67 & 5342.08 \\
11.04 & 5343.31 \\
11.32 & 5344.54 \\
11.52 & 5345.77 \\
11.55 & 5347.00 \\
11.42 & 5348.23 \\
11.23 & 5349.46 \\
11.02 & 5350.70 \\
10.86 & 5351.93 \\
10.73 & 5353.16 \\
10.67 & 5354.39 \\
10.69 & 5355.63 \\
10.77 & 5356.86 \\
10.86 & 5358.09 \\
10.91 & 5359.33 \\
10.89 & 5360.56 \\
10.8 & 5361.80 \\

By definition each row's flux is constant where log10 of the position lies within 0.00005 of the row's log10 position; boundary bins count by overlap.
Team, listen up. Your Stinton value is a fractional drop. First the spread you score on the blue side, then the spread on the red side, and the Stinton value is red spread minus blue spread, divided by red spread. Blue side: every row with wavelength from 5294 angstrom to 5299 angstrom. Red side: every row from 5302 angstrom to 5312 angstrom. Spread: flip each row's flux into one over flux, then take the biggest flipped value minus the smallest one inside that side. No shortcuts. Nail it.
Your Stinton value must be 0.4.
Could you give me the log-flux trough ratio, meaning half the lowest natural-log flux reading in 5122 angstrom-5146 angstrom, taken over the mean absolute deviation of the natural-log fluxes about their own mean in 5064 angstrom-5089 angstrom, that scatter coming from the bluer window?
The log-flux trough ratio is 63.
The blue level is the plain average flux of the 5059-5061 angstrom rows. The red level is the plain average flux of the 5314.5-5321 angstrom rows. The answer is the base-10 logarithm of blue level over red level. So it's 0.00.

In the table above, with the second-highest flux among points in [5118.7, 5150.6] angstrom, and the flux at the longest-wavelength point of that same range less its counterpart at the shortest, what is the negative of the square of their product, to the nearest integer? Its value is -24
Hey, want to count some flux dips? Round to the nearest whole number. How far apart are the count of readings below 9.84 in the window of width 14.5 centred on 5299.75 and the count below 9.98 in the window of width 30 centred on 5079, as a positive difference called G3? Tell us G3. 21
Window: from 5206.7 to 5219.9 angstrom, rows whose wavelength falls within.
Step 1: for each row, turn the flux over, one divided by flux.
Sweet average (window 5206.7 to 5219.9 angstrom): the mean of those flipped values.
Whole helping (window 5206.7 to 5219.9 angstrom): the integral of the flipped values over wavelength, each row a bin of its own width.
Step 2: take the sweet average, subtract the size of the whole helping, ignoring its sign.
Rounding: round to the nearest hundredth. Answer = -1.16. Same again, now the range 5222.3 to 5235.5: -1.27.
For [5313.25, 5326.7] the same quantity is -1.25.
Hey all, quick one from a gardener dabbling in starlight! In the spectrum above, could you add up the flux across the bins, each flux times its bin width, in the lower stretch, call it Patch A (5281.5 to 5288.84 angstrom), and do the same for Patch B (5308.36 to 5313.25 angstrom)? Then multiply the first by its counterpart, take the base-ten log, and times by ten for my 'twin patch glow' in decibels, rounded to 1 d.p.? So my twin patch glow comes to 35.9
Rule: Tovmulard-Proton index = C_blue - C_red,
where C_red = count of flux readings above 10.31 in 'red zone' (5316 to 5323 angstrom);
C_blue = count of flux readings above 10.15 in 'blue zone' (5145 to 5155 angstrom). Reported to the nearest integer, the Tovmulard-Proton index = 1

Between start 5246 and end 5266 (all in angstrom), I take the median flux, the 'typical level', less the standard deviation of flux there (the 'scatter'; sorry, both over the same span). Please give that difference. 9.2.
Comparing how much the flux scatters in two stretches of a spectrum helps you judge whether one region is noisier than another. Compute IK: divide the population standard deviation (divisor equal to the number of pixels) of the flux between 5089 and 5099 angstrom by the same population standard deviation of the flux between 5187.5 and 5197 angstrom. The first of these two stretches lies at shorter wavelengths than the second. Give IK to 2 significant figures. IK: 1.0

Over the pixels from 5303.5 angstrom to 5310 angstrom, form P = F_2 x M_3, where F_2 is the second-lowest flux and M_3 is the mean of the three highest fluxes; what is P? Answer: 117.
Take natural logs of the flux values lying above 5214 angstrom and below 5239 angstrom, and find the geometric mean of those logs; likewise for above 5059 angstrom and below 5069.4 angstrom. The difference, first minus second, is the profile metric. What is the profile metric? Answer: 0.01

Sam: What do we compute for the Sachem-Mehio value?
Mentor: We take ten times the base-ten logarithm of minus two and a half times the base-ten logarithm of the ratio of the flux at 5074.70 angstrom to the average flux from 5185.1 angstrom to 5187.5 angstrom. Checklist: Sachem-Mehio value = -13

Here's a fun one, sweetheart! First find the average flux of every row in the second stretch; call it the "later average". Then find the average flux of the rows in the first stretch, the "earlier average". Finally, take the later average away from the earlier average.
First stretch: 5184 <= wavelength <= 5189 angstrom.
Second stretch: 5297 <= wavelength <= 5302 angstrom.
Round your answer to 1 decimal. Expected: 0.0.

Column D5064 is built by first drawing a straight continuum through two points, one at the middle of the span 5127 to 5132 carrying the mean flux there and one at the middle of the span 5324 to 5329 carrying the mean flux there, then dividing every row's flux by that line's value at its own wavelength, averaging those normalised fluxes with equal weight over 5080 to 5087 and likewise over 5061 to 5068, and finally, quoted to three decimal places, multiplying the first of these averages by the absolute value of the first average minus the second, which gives 0.024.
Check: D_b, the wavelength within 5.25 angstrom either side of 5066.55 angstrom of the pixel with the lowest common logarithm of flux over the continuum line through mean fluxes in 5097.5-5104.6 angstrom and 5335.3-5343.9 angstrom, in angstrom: 5061.86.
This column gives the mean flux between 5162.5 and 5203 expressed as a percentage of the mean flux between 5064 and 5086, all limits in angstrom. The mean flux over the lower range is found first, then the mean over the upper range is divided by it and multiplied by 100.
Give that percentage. 108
